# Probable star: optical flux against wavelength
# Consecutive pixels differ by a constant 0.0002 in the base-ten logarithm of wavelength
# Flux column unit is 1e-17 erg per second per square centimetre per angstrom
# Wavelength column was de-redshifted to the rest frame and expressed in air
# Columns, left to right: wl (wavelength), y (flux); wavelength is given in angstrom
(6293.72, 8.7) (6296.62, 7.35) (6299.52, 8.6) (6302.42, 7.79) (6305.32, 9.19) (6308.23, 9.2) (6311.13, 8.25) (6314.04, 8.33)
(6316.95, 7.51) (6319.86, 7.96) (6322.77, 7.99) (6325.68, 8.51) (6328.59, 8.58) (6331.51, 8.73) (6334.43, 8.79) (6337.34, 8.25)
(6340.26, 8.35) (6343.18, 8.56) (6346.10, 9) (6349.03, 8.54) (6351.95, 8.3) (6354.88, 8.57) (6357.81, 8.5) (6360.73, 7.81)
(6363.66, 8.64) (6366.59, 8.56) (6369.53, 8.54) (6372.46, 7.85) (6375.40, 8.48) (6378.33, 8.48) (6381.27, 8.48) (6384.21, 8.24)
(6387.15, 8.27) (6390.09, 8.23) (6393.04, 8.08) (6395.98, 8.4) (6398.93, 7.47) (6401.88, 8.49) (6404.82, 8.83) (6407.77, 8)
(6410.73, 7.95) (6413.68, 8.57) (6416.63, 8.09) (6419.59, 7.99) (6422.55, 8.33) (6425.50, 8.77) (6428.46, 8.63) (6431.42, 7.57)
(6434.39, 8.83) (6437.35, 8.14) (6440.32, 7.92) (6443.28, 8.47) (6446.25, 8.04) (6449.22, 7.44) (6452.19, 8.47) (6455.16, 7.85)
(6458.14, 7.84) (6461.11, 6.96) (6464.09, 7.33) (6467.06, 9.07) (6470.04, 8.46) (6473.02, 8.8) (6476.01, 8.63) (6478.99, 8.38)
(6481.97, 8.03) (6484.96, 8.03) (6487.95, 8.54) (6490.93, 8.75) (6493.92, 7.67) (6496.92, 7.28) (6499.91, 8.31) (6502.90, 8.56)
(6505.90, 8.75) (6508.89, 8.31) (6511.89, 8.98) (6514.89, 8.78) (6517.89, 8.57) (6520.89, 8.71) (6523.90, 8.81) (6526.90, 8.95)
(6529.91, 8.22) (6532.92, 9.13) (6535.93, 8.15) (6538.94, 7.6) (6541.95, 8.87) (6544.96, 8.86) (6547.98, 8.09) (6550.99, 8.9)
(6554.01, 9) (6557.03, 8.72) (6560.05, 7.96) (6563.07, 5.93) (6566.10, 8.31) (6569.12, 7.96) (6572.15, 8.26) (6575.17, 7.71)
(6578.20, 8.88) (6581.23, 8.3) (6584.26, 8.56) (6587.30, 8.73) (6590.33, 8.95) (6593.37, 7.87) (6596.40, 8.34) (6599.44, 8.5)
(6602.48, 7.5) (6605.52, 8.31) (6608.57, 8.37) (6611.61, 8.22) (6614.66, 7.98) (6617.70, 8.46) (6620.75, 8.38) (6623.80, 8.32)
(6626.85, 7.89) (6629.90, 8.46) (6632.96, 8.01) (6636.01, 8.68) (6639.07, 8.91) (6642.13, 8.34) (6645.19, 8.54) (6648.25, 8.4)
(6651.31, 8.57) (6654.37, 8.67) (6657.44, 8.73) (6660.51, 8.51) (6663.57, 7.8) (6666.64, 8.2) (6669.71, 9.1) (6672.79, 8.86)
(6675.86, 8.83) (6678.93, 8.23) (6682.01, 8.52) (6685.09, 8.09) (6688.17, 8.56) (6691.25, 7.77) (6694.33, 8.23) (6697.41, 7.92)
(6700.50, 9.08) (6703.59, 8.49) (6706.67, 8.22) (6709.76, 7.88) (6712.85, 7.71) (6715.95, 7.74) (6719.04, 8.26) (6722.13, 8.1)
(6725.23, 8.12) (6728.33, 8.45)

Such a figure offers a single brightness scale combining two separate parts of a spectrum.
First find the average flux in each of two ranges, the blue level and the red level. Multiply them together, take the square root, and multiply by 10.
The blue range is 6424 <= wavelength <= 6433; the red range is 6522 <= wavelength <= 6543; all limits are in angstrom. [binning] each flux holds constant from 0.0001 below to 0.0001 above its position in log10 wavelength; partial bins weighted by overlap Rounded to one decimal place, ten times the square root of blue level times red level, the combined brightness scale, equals 84.3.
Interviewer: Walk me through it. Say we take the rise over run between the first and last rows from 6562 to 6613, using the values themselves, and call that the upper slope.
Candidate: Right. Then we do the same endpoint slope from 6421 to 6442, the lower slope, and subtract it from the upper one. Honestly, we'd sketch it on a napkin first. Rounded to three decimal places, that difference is 0.070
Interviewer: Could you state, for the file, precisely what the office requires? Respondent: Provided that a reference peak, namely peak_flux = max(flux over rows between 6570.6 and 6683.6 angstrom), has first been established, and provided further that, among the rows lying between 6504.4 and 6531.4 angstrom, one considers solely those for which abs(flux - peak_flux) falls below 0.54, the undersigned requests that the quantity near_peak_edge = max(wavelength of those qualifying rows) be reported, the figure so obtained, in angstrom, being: 6526.90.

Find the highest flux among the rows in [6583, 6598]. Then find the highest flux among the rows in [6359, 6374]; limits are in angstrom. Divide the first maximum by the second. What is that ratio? 1.04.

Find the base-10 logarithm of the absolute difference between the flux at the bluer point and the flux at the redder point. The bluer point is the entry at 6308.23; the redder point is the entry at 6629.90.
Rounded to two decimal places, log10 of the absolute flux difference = -0.13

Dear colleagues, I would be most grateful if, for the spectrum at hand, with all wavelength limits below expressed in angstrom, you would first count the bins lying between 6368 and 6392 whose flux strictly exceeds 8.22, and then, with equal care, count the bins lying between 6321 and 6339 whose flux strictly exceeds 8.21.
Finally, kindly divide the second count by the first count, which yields 0.7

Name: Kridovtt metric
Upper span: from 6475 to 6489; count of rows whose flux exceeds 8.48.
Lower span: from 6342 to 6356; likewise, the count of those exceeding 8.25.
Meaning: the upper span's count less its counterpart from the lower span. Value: -3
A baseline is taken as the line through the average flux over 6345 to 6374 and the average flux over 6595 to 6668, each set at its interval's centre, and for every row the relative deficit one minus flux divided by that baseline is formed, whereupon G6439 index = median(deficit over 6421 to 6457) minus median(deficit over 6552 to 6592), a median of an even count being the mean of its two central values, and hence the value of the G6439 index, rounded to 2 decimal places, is 0.01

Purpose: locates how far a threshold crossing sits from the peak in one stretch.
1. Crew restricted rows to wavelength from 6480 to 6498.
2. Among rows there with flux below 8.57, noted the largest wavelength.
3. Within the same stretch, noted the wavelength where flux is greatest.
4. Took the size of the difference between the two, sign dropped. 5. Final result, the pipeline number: 6.0 angstrom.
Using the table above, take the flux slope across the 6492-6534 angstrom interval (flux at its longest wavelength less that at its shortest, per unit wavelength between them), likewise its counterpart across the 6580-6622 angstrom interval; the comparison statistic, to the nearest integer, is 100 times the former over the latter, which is 1849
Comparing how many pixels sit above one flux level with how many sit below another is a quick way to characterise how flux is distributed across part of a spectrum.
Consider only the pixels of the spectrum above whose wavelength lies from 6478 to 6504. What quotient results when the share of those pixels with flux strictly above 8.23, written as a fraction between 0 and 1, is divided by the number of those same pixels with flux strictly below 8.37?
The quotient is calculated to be 0.11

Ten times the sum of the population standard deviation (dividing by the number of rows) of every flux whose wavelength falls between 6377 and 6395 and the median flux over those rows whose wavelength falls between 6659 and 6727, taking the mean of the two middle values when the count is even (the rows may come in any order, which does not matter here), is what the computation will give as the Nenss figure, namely 83.7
